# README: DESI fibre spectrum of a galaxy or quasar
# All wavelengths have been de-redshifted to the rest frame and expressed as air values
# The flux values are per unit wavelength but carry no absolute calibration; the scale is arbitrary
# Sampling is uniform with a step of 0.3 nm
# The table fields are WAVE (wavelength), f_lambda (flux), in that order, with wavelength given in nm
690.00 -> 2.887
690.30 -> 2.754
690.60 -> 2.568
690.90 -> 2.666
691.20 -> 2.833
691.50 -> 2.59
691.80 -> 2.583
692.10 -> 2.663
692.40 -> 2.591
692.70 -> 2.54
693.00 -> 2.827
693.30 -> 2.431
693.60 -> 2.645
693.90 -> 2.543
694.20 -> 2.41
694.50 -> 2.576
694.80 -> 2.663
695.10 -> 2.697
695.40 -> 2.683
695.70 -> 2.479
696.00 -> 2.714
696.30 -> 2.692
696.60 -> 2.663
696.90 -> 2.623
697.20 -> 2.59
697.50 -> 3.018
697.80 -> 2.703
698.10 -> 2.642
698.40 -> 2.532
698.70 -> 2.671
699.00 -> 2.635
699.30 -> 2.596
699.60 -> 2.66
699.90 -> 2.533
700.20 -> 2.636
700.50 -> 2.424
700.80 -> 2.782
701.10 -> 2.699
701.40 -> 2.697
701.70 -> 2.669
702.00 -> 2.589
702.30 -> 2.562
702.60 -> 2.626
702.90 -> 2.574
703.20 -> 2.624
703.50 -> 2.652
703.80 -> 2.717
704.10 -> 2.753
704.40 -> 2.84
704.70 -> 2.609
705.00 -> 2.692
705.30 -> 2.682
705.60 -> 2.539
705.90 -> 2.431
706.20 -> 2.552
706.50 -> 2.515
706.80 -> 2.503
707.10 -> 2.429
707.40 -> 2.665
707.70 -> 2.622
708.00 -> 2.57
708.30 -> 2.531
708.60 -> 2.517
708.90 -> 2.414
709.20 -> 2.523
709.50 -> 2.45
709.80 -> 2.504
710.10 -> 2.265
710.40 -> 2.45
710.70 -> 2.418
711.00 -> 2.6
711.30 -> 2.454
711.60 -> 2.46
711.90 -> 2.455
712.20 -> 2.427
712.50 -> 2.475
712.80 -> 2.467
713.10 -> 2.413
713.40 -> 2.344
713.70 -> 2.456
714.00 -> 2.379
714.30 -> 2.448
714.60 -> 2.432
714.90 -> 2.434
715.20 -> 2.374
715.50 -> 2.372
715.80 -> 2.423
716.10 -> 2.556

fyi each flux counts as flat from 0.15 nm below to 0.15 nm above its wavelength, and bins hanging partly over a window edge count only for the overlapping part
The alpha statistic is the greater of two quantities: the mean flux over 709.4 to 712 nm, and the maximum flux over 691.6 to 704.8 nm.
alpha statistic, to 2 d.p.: 3.02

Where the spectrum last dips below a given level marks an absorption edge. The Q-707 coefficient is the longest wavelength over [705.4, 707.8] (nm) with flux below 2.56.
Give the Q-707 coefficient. 707.10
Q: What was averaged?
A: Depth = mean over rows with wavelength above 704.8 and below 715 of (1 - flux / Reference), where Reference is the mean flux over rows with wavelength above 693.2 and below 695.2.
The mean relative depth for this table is 0.031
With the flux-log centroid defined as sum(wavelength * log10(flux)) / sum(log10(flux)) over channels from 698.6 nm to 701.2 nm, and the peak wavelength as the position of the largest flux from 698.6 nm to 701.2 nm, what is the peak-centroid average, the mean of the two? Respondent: 700.35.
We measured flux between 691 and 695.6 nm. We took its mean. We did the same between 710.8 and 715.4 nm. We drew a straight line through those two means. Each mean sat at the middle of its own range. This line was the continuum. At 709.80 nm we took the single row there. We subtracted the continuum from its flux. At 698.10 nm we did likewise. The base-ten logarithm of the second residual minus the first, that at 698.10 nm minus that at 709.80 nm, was -1.48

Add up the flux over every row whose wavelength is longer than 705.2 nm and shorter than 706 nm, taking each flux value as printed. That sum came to 7.65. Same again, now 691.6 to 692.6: 7.84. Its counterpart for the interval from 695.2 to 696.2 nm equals 7.88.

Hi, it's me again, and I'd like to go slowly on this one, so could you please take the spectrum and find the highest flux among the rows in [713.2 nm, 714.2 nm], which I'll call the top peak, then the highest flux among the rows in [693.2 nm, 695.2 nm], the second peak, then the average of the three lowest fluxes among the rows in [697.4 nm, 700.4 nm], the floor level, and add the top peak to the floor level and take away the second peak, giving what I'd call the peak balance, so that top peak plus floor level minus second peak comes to 2.31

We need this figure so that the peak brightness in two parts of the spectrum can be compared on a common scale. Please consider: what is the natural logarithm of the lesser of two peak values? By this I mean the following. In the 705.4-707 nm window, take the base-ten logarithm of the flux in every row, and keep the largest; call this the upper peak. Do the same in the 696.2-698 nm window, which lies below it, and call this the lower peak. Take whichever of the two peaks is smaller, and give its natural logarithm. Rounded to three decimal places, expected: -0.899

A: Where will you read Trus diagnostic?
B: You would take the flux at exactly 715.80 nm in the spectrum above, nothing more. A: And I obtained 2.423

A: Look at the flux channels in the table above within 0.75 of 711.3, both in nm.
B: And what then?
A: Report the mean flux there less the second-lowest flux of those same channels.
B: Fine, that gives 0.02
